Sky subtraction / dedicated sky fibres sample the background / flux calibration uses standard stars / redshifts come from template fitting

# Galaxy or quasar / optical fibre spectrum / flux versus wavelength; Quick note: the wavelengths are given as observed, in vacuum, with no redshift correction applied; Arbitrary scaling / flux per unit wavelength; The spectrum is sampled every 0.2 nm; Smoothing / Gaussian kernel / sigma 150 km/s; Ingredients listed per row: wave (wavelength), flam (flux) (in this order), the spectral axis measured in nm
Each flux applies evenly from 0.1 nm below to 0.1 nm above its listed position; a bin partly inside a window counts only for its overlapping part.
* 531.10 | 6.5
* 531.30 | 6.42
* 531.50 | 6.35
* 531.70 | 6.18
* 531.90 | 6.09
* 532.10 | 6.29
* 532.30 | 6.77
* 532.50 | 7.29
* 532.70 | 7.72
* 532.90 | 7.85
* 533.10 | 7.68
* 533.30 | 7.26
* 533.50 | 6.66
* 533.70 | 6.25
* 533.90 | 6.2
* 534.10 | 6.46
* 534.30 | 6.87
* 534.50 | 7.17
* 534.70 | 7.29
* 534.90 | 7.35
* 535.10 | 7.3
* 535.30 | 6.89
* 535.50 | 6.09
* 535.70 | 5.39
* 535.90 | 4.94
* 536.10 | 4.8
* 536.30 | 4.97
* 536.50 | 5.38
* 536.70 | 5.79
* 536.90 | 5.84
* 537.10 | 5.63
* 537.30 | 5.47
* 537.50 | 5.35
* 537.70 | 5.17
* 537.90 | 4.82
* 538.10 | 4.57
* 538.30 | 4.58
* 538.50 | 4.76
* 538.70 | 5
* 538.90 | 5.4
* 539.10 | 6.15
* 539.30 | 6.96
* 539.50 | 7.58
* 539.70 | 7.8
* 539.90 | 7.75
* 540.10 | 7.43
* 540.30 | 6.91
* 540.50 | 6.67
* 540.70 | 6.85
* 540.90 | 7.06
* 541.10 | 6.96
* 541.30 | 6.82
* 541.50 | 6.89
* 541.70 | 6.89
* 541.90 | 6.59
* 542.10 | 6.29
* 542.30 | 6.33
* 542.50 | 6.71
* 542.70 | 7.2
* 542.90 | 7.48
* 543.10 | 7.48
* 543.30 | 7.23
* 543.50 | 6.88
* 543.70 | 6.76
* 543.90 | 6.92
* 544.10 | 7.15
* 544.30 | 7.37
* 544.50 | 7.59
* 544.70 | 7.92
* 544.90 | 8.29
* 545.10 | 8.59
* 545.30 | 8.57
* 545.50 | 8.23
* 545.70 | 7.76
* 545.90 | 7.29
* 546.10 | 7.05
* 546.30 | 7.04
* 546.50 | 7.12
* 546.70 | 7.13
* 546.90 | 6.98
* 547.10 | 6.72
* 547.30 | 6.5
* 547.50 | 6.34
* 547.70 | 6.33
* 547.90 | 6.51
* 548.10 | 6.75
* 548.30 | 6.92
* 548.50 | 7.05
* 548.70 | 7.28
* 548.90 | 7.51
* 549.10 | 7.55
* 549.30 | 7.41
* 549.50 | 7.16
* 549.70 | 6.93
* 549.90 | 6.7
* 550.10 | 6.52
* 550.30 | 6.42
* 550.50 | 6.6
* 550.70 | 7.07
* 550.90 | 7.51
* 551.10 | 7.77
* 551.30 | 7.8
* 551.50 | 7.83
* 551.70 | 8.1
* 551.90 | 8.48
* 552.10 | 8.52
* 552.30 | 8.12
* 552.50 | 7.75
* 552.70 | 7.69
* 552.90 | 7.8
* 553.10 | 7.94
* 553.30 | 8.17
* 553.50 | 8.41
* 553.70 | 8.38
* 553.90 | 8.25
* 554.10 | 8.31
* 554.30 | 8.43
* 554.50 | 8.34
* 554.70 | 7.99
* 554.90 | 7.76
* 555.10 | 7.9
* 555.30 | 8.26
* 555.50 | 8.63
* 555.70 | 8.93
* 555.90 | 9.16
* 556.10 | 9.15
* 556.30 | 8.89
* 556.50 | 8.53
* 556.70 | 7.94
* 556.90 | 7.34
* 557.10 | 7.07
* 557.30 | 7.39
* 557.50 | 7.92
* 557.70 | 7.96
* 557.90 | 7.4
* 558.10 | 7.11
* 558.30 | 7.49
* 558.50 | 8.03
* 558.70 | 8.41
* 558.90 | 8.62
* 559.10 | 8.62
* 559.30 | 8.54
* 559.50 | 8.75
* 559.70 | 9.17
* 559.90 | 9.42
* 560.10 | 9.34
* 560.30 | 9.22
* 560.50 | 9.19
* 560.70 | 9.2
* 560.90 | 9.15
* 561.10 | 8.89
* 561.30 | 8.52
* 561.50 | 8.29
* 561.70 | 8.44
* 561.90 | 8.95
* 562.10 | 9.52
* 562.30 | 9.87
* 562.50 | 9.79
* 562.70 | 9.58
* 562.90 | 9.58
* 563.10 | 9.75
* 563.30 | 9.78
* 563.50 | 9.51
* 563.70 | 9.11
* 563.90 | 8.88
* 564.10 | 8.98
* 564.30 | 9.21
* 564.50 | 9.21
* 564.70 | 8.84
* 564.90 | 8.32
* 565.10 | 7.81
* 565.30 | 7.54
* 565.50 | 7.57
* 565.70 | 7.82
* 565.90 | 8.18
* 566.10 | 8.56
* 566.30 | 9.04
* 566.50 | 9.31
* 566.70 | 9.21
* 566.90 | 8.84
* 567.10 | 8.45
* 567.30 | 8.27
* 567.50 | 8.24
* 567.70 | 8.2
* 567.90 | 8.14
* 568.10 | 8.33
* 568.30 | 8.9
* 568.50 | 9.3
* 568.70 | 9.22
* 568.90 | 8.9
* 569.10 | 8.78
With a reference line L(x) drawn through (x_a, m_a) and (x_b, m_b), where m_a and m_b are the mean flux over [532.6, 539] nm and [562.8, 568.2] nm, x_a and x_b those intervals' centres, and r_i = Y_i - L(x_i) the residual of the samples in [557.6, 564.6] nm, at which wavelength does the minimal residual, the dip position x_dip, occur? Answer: 558.10 nm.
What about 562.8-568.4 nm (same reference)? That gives 565.30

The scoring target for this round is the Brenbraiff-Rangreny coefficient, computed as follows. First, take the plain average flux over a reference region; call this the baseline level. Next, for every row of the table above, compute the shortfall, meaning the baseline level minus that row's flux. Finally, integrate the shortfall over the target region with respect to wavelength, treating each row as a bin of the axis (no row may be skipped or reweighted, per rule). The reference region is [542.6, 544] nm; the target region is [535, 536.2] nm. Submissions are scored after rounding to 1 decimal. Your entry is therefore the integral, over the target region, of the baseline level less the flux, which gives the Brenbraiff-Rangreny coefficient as 1.5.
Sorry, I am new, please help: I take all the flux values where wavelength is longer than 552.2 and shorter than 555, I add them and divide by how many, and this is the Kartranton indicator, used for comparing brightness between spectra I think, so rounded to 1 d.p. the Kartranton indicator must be 8.1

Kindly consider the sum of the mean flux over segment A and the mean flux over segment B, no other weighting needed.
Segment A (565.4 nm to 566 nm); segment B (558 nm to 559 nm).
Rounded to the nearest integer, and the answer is 16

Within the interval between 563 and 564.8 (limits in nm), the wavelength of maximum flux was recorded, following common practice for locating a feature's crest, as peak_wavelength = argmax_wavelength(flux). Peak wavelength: 563.30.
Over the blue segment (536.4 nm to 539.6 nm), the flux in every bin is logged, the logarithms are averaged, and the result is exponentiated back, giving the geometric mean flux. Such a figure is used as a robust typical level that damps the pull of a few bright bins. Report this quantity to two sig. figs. 5.5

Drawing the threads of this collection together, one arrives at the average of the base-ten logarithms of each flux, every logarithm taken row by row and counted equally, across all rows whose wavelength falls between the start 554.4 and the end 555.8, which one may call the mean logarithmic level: 0.92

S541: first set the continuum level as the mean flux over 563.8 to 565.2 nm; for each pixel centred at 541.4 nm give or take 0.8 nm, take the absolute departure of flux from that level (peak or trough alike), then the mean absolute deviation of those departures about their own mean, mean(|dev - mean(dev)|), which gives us 0.177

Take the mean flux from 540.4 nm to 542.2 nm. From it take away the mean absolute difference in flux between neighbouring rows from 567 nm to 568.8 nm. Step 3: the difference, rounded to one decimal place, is 6.6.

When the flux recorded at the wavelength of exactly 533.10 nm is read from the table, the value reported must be 7.68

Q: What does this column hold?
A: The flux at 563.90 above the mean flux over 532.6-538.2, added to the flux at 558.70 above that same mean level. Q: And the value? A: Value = 4.9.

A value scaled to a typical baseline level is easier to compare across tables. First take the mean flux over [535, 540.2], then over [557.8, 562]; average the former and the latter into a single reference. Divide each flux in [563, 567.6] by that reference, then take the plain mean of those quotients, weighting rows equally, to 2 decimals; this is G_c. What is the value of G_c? 1.21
